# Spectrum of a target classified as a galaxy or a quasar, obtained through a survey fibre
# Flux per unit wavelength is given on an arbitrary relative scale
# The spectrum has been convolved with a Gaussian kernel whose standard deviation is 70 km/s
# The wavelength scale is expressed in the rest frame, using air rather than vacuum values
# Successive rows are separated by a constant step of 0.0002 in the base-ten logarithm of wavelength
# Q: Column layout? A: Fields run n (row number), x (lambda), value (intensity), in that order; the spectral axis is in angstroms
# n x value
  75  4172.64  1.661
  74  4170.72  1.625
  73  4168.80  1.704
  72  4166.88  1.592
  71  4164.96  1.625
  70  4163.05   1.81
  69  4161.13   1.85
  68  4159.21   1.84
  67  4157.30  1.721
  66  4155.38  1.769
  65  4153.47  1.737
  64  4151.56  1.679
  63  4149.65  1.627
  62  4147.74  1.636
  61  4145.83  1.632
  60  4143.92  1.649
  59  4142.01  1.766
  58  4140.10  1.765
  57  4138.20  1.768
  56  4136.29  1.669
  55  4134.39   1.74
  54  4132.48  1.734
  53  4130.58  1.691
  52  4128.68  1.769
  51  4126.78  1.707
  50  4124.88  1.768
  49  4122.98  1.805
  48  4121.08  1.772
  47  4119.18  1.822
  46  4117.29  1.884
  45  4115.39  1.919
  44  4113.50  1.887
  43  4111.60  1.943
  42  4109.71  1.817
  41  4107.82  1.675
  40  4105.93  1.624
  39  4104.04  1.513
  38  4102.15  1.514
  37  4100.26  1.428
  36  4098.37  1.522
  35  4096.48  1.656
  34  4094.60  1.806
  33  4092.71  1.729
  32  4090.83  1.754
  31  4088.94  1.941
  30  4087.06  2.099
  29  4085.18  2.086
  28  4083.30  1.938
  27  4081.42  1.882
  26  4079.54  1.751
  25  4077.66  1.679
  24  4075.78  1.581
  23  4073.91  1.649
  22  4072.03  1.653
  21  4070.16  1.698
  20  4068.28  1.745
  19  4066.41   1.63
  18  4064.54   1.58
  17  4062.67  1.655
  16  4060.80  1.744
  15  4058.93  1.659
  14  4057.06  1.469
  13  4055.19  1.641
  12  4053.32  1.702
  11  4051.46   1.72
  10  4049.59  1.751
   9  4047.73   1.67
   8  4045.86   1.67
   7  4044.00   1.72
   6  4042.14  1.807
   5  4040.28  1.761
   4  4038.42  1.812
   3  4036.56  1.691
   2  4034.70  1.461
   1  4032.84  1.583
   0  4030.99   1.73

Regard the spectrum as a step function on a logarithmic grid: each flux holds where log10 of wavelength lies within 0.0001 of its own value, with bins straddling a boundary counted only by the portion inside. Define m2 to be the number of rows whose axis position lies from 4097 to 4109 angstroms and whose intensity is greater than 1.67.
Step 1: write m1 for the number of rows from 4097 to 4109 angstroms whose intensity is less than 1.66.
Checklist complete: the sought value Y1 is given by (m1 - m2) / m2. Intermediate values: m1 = 5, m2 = 1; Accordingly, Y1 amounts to 4.0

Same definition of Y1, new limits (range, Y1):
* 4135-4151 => 0.3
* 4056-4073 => 1.0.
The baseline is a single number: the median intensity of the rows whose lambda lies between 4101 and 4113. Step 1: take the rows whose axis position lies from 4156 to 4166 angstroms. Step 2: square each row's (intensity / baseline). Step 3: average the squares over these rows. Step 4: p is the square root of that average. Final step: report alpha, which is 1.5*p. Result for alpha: 1.61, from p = 1.074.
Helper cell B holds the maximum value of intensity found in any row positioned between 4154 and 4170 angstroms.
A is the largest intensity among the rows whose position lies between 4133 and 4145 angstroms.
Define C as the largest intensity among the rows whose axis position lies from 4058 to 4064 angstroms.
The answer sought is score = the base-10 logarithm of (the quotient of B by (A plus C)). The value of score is -0.278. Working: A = 1.768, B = 1.85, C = 1.744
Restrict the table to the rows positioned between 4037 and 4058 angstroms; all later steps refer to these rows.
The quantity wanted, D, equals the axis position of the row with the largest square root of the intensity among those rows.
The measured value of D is 4038.42 angstroms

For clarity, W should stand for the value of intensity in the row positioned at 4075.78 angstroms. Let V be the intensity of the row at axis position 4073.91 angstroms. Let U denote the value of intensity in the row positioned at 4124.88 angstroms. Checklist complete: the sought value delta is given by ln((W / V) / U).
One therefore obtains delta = -0.61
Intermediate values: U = 1.768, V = 1.649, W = 1.581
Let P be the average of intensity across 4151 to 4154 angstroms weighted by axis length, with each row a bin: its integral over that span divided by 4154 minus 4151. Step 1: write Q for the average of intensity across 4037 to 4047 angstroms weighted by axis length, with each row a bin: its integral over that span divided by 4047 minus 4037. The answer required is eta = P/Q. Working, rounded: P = 1.71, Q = 1.75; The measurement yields 0.98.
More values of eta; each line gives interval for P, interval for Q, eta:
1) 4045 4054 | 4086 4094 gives 0.91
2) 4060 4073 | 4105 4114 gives 0.94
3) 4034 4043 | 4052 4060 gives 1.05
